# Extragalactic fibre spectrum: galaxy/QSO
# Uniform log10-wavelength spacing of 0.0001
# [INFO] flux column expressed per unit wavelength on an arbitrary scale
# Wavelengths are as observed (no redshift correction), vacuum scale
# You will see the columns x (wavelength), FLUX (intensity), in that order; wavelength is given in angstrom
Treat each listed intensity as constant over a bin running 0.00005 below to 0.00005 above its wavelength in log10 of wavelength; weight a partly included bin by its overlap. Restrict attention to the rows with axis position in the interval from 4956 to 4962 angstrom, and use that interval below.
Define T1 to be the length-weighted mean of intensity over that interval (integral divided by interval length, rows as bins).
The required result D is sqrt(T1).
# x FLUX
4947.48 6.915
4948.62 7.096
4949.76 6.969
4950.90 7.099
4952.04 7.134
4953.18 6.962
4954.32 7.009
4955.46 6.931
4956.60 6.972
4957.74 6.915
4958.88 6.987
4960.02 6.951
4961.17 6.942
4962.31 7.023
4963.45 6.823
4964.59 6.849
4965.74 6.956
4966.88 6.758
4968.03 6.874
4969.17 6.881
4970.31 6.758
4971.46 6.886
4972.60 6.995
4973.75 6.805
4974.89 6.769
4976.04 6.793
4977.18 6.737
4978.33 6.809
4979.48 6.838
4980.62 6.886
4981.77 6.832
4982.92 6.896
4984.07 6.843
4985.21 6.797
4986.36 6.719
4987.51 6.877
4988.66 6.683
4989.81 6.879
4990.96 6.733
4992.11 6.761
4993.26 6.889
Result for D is 2.638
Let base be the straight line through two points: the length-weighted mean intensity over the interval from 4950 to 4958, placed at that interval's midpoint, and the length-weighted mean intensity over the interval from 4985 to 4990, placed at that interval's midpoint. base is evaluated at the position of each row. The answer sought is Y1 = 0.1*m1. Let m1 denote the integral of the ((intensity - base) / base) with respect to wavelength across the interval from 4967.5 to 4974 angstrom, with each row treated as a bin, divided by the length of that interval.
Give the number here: -0.0003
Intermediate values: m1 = -0.003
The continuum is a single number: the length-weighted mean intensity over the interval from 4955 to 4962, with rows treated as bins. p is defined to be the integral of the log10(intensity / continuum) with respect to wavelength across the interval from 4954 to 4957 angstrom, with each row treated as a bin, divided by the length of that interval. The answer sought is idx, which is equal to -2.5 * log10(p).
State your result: 7.7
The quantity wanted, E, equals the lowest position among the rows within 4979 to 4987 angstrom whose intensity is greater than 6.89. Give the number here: 4982.92 angstrom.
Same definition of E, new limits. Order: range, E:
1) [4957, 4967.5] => 4957.74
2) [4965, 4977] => 4965.74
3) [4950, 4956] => 4950.90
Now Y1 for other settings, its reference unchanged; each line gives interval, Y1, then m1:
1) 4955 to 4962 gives -0.0004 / -0.004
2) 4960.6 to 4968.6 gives -0.0007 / -0.007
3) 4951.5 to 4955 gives 0.0002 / 0.002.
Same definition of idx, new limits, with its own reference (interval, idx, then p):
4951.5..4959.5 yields 6.7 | 0.002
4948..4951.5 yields 5.5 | 0.006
